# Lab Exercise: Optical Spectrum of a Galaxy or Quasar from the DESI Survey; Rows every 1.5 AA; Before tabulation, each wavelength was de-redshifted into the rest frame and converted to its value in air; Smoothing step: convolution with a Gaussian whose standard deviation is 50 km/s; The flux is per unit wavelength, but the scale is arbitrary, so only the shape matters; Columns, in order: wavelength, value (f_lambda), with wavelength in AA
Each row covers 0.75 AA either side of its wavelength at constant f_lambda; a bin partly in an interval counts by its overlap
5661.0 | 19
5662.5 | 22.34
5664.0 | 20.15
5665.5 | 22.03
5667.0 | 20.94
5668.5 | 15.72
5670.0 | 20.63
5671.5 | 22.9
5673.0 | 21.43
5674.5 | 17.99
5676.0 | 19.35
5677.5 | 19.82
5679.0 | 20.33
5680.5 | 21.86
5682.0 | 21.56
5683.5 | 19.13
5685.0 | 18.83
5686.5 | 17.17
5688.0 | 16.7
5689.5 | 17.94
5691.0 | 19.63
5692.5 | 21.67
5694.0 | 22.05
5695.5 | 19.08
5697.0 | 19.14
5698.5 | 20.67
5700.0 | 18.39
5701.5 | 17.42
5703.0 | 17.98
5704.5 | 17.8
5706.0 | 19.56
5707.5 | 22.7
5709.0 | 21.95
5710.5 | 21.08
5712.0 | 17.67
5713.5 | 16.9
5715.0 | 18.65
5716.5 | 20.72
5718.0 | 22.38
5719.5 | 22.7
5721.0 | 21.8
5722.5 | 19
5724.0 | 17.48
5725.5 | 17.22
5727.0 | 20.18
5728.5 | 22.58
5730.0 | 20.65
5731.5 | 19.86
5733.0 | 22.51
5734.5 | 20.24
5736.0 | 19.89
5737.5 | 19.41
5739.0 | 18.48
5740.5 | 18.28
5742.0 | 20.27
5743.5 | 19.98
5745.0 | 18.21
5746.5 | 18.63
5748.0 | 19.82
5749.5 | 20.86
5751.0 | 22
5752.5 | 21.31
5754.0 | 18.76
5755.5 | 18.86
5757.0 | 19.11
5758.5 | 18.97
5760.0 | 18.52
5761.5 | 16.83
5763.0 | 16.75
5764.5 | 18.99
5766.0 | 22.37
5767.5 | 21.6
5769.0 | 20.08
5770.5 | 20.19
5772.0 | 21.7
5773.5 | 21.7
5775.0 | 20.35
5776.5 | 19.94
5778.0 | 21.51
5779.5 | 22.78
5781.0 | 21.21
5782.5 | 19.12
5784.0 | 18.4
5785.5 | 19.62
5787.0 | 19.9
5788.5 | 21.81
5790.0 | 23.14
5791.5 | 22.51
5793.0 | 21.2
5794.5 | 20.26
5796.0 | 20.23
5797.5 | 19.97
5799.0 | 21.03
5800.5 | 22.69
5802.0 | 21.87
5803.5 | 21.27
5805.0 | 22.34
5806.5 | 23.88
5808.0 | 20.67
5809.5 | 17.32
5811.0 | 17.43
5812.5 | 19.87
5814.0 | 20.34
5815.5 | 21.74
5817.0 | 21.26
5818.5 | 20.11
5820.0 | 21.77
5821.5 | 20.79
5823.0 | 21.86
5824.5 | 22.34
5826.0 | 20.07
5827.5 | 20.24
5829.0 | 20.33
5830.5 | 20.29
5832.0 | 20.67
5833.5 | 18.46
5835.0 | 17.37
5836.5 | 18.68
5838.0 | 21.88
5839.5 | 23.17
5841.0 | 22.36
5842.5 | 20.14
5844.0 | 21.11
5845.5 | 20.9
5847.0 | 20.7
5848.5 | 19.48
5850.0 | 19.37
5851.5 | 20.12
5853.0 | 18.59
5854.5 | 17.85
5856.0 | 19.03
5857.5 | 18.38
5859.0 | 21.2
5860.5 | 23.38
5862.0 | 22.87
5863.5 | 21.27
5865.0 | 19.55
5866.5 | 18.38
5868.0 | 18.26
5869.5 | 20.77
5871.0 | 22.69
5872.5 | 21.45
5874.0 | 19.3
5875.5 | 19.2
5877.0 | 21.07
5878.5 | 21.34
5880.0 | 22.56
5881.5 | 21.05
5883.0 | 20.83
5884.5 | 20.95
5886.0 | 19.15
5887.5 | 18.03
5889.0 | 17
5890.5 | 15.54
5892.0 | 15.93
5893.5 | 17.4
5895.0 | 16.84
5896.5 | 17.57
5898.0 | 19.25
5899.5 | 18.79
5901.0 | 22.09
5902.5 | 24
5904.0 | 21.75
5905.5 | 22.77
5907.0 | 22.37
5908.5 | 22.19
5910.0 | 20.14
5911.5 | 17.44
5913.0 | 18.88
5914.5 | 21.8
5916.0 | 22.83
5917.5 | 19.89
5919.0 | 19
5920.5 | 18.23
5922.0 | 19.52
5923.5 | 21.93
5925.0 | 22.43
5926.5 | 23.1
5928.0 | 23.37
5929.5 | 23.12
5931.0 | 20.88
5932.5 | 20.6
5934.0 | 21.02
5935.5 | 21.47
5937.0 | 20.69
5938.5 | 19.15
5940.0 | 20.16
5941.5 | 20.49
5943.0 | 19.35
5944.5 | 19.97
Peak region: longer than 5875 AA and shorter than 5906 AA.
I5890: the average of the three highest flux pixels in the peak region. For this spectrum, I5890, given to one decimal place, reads 23.1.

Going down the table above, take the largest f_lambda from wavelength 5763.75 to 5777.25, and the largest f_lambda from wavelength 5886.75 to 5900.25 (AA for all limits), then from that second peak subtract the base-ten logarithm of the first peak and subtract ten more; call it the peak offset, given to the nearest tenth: 7.9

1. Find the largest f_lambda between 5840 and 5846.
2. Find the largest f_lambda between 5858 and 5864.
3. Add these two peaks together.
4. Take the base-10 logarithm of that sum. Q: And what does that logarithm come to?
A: 1.66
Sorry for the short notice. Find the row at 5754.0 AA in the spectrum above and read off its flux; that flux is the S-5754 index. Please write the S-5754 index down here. 18.76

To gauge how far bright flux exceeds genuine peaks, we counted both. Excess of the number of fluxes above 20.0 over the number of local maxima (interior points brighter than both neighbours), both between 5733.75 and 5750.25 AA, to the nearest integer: 2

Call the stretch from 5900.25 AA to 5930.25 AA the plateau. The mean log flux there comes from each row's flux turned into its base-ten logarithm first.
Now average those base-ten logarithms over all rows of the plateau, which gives 1.33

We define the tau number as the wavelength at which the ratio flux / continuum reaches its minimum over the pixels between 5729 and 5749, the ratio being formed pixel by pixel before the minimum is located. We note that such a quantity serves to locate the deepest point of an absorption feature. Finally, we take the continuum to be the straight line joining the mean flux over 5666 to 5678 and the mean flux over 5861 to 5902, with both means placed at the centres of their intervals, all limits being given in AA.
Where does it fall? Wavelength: 5745.0 AA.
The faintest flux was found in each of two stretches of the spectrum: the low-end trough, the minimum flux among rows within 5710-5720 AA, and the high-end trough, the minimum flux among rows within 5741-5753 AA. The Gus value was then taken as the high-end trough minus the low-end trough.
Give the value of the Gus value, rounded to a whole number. 1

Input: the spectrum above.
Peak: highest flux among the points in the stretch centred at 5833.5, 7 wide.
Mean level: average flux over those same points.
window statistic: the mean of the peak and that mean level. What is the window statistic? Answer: 19.9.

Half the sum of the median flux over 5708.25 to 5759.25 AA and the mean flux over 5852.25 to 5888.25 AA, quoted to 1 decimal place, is 20.1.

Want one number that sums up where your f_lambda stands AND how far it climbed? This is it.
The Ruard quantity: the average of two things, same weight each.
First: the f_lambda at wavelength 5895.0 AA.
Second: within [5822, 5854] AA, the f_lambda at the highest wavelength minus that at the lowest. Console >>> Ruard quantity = 6.8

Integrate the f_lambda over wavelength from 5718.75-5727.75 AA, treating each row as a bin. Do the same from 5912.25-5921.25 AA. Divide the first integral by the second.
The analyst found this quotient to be 0.98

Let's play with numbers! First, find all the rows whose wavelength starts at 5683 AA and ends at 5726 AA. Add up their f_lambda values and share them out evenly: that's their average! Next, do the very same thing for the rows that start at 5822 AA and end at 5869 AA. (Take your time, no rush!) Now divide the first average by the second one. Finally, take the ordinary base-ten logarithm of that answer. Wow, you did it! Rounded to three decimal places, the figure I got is -0.018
